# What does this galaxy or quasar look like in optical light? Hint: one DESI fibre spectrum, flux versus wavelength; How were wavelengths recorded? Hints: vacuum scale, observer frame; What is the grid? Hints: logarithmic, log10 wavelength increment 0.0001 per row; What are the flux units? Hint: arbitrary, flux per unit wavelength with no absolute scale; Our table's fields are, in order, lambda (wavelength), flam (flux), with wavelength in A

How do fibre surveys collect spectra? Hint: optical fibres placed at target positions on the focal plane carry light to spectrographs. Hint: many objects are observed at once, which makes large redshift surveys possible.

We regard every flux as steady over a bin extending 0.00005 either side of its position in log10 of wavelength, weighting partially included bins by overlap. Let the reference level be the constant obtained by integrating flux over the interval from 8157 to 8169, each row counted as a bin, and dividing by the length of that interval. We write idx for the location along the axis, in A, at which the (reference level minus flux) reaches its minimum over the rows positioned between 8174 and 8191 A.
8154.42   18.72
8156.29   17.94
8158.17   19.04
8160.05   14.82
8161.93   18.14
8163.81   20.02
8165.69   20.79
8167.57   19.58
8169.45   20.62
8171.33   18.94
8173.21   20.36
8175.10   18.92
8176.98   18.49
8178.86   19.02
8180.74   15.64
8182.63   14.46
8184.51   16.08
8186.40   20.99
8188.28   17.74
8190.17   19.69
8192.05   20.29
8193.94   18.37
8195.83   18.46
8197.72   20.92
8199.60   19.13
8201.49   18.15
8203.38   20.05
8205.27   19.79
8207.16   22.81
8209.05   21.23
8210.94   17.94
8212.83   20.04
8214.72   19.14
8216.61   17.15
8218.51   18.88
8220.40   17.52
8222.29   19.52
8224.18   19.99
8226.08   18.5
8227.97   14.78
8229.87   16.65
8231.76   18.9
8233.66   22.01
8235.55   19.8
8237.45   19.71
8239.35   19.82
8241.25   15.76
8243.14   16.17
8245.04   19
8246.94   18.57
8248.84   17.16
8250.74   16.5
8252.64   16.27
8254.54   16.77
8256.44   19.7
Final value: 8186.40 A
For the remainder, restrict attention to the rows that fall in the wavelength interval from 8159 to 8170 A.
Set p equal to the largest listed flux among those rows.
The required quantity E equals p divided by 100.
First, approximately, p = 20.79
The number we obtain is 0.208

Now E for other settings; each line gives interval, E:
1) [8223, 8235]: 0.220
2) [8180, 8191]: 0.210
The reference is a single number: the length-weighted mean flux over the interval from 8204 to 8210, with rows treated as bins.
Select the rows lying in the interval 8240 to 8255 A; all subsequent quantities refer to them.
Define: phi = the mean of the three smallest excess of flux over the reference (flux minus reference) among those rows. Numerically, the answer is -5.1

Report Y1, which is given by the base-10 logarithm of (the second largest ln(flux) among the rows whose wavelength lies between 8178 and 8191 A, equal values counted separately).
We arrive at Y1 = 0.474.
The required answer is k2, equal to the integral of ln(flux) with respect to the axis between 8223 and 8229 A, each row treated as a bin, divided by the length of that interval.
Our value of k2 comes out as 2.87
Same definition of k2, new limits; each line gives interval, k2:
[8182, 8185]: 2.73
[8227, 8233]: 2.83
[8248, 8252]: 2.82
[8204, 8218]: 2.98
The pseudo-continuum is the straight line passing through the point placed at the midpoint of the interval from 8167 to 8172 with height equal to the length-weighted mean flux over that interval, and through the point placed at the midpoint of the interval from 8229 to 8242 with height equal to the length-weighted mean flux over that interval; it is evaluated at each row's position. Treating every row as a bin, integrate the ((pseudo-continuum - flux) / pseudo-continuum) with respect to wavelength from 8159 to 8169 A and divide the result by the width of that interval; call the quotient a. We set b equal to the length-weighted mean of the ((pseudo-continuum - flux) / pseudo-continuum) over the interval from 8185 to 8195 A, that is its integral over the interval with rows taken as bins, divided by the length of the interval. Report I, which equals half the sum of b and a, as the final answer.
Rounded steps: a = 0.054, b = 0.01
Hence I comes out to 0.034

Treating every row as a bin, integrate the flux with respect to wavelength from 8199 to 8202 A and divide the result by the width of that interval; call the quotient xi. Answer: 18.6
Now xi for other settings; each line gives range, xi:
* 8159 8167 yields 18.5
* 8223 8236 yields 18.6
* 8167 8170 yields 20.1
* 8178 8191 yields 17.6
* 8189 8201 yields 19.4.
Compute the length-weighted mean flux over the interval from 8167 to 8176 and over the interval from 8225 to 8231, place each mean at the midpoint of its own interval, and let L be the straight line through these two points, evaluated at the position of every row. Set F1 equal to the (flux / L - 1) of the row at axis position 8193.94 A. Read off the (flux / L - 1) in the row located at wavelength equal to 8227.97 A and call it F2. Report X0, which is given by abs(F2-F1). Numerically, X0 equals 0.11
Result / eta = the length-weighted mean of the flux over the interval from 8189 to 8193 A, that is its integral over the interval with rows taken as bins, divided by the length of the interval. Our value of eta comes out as 19.9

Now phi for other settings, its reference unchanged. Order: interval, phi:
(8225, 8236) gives -4.6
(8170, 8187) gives -5.8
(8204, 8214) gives -1.9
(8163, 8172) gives -1.7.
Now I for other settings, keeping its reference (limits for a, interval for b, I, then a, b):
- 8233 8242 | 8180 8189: 0.055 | -0.023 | 0.13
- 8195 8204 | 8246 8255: 0.049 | 0.005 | 0.09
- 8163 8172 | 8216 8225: 0.008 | -0.011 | 0.03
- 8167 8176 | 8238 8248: 0.028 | 0.003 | 0.05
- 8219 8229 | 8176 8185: 0.101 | 0.055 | 0.15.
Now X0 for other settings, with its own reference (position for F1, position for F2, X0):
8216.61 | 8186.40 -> 0.12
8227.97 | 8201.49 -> 0.12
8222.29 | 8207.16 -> 0.13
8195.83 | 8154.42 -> 0.09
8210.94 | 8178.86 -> 0.03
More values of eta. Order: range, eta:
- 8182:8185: 15.3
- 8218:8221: 18.2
